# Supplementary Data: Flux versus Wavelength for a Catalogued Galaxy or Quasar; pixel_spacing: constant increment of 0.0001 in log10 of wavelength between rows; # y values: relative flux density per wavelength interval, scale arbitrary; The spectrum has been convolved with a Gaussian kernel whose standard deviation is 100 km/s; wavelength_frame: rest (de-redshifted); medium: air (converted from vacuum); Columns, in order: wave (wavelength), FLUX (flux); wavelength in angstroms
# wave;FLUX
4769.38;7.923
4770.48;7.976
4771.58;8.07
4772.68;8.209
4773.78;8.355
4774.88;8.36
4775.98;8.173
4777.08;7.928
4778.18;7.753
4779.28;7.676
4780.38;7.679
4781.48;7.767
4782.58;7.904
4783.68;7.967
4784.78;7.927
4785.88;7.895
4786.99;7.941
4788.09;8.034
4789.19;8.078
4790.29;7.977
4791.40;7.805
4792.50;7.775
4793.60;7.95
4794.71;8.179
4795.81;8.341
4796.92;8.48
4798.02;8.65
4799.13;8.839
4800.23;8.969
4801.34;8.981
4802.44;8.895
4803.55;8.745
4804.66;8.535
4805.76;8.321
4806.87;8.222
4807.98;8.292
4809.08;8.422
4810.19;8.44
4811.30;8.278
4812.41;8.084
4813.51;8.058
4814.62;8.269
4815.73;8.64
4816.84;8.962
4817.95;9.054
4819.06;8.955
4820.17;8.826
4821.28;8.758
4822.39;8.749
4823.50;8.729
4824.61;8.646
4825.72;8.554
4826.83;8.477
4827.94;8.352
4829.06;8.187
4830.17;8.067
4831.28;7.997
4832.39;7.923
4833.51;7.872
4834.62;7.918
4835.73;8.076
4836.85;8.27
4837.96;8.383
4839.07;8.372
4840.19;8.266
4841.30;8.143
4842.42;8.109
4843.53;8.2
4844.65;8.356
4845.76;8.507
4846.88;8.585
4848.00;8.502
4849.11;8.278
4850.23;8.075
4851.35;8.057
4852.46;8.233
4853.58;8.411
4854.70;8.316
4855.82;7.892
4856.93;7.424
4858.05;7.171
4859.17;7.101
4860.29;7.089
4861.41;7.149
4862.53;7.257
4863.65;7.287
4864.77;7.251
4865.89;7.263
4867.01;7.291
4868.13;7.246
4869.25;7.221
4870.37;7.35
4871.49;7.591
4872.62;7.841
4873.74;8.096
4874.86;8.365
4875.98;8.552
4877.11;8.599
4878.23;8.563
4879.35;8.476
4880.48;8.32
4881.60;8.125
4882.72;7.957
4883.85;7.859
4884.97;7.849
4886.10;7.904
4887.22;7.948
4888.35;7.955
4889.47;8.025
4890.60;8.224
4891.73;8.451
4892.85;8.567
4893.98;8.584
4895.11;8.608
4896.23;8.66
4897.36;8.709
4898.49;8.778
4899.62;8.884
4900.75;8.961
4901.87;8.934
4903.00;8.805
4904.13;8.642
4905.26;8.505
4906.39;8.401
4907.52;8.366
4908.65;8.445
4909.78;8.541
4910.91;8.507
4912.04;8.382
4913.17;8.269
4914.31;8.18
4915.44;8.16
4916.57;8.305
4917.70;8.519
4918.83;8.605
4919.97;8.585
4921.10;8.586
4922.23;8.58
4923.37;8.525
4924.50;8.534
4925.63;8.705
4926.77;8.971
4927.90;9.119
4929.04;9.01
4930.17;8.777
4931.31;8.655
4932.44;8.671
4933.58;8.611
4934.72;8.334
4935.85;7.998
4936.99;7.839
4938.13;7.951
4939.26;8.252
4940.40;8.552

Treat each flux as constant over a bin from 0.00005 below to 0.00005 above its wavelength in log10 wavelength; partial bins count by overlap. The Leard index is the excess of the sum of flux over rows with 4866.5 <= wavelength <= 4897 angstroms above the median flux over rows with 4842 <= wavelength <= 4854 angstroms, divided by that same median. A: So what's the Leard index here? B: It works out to 25.4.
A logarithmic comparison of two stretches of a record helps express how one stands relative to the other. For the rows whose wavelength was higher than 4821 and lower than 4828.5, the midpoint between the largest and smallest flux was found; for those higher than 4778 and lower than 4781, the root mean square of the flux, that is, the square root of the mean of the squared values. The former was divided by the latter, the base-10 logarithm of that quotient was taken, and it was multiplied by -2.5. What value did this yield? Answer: -0.11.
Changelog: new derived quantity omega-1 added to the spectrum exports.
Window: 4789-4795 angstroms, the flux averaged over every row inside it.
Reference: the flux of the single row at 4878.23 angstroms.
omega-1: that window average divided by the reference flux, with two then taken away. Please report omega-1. -1.07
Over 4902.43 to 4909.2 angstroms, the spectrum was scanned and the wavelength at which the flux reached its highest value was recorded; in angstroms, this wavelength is 4903.00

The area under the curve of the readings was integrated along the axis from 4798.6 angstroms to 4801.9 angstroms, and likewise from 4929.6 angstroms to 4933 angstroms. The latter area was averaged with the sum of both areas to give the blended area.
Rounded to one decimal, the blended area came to 44.4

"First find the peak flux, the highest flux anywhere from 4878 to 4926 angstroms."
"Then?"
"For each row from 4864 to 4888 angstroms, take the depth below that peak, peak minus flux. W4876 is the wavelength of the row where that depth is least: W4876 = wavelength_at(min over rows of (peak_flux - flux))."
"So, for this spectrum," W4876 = 4877.11 angstroms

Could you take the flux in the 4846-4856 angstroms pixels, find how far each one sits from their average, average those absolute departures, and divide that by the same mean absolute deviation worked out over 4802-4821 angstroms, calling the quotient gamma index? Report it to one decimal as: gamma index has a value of 0.6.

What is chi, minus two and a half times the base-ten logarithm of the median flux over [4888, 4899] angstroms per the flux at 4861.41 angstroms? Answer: -0.20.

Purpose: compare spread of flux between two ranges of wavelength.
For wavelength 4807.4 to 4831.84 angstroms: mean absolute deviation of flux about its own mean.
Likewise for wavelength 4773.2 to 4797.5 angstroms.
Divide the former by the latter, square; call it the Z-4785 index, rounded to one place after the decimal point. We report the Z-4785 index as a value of 2.2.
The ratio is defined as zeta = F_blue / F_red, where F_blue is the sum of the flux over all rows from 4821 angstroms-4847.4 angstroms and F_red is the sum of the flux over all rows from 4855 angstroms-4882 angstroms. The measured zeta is 1.08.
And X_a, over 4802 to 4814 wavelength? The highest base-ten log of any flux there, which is 0.949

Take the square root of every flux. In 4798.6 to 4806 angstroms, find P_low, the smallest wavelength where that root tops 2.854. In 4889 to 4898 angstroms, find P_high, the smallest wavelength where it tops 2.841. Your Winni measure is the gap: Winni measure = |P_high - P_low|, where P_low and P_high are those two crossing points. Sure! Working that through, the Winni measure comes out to 91.5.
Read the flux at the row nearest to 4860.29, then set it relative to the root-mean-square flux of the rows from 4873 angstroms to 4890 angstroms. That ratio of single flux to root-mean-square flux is 0.87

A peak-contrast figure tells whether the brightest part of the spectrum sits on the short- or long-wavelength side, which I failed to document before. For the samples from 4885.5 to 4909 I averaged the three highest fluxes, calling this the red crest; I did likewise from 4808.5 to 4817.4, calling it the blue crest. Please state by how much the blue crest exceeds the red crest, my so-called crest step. -0.2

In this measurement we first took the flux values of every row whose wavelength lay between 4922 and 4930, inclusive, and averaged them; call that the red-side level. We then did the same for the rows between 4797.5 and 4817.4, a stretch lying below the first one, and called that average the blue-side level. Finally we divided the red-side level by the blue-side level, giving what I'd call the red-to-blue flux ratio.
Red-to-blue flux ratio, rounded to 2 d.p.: 1.03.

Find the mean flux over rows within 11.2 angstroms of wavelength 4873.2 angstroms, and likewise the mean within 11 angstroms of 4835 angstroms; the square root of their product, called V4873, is 8.03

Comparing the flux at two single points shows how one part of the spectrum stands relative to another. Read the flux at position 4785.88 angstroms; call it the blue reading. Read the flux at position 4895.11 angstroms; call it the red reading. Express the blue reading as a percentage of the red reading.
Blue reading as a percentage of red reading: 92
